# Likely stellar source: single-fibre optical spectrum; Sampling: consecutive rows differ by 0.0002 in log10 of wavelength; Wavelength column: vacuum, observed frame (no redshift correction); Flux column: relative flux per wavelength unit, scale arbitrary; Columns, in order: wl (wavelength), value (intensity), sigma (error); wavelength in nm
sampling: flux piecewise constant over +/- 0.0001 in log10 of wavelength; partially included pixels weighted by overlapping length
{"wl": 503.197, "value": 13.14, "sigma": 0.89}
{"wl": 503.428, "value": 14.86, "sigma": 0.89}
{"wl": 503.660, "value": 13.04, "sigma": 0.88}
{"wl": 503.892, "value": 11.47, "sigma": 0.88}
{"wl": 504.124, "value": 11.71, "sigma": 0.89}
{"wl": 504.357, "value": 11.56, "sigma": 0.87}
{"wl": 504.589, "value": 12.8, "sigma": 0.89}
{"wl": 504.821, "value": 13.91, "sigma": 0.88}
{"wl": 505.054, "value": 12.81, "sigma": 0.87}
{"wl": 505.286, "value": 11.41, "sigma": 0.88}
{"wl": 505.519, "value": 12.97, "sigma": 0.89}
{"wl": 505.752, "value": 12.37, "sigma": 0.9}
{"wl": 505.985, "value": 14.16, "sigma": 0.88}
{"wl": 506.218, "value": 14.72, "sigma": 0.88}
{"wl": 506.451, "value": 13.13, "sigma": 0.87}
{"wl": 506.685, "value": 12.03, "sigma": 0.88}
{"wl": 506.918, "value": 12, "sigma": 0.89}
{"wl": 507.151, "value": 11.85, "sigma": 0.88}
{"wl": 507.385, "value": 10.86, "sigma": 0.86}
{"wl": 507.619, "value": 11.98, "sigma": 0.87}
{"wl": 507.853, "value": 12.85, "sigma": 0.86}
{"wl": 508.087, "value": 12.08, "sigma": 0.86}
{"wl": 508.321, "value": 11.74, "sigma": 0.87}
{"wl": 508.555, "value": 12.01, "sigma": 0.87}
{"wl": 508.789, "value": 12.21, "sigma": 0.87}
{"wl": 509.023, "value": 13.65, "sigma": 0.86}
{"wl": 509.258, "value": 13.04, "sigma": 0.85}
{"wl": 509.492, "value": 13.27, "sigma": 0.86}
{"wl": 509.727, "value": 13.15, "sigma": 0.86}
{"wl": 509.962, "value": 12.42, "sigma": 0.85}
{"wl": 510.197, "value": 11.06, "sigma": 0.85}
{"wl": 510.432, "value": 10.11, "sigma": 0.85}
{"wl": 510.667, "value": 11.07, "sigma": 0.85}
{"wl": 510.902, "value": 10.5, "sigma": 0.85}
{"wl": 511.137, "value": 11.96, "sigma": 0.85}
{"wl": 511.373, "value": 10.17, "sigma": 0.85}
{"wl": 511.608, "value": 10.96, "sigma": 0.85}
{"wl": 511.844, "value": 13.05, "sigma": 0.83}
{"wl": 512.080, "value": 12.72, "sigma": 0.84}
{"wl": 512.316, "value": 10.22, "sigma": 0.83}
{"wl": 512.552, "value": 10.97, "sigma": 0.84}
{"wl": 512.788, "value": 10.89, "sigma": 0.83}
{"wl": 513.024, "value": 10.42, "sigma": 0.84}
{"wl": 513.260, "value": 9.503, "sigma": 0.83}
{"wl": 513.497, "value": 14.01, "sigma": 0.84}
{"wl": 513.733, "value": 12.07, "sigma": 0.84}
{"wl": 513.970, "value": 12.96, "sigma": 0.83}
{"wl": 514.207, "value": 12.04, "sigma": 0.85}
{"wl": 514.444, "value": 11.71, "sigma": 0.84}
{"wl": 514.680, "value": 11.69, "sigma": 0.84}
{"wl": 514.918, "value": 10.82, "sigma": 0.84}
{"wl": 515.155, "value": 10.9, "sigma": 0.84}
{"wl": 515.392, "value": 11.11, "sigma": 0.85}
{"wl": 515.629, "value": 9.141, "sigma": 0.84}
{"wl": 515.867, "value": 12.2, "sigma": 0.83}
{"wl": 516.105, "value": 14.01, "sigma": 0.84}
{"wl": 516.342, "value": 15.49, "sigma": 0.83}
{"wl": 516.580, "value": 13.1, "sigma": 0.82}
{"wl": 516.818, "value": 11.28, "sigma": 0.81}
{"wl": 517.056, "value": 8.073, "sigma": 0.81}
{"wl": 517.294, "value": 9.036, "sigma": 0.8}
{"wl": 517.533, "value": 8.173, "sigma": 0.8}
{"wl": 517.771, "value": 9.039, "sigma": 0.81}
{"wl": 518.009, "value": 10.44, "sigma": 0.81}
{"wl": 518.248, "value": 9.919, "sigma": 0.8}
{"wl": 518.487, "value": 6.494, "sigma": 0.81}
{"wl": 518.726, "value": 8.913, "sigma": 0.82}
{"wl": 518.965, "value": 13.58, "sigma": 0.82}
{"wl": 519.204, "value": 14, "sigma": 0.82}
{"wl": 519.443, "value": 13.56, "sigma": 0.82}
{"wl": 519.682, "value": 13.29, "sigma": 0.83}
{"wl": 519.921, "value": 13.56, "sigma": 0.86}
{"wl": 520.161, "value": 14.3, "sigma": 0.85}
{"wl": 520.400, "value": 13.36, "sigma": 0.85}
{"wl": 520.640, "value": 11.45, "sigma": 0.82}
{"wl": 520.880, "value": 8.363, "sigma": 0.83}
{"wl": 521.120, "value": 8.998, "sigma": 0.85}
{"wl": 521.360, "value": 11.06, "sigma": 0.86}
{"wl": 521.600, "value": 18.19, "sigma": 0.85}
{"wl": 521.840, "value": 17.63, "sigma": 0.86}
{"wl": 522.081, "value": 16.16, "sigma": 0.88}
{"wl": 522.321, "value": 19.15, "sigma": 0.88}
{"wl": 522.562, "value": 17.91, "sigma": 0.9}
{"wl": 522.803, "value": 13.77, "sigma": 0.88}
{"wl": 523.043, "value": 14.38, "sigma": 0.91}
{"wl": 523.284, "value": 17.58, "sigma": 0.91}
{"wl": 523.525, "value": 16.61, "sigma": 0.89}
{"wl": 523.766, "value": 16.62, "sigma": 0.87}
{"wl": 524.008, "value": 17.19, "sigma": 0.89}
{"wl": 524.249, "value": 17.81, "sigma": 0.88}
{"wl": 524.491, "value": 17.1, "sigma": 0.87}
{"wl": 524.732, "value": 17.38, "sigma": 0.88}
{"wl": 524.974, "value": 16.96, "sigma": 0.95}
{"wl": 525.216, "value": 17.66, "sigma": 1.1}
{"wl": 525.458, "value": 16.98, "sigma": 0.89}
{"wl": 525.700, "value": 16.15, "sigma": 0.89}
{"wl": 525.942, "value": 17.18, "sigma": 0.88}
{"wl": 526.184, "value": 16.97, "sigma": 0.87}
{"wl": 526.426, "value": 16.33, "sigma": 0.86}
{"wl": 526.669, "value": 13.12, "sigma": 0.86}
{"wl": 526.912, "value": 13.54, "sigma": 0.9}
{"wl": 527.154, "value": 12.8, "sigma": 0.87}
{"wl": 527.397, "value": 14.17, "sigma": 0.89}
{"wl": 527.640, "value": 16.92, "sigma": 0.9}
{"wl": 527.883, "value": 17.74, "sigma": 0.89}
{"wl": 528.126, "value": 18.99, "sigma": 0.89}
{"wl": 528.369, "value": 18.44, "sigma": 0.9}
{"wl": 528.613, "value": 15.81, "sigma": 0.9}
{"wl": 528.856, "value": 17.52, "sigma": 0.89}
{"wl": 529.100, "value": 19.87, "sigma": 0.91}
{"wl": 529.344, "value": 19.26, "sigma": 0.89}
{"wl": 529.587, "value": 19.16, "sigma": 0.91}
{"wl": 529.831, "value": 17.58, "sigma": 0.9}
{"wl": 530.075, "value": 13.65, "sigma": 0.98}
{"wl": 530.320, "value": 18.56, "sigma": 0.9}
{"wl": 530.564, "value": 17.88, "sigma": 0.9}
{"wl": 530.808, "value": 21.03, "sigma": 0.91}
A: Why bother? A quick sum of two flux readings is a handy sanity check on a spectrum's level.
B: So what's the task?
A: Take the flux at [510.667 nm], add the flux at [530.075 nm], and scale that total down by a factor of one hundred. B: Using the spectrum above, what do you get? 0.247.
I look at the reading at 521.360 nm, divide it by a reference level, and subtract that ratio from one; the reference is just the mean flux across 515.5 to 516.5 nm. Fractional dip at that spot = 0.13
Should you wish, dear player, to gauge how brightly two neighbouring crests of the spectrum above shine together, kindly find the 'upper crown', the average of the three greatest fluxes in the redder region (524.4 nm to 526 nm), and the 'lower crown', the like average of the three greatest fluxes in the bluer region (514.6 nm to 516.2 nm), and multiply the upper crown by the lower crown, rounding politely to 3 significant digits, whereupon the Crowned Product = 220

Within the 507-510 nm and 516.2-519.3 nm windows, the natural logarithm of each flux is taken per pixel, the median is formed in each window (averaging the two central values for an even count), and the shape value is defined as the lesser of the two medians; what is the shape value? 2.29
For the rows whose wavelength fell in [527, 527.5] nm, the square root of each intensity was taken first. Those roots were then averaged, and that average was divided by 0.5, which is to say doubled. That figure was 7.3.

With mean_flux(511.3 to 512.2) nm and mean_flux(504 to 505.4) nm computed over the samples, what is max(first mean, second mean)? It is 12.4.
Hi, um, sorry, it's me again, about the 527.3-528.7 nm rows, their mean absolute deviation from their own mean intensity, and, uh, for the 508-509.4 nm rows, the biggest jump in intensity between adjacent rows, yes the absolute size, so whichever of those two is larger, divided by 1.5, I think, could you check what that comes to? 1.0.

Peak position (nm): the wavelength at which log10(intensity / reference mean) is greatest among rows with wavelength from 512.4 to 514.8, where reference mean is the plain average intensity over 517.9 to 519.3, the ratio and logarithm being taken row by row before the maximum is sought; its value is 513.497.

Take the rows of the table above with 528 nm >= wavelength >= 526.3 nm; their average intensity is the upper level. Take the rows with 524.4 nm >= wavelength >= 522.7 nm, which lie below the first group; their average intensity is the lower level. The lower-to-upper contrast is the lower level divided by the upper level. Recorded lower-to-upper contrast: 1.09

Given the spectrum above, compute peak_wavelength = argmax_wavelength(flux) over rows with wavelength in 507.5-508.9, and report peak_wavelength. 507.853 nm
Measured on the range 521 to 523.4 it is 522.321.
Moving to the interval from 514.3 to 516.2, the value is 516.105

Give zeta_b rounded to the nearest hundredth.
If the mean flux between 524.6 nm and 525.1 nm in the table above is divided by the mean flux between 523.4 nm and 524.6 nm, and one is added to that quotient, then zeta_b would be 2.01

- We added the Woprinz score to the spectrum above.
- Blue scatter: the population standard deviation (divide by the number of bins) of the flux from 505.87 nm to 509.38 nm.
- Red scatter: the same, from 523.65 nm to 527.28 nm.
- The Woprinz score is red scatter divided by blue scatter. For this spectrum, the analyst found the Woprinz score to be 1.6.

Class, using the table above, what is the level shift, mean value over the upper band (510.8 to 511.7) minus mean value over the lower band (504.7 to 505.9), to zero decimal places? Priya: -2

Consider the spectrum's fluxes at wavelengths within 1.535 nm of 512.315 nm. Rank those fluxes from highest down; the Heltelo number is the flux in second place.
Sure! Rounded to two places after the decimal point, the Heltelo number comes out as 13.05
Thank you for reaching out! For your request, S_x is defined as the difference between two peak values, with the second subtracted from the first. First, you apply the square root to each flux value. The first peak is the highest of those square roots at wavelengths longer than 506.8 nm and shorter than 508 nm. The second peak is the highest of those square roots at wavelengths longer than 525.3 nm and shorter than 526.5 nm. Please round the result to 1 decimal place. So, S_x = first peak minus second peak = -0.6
